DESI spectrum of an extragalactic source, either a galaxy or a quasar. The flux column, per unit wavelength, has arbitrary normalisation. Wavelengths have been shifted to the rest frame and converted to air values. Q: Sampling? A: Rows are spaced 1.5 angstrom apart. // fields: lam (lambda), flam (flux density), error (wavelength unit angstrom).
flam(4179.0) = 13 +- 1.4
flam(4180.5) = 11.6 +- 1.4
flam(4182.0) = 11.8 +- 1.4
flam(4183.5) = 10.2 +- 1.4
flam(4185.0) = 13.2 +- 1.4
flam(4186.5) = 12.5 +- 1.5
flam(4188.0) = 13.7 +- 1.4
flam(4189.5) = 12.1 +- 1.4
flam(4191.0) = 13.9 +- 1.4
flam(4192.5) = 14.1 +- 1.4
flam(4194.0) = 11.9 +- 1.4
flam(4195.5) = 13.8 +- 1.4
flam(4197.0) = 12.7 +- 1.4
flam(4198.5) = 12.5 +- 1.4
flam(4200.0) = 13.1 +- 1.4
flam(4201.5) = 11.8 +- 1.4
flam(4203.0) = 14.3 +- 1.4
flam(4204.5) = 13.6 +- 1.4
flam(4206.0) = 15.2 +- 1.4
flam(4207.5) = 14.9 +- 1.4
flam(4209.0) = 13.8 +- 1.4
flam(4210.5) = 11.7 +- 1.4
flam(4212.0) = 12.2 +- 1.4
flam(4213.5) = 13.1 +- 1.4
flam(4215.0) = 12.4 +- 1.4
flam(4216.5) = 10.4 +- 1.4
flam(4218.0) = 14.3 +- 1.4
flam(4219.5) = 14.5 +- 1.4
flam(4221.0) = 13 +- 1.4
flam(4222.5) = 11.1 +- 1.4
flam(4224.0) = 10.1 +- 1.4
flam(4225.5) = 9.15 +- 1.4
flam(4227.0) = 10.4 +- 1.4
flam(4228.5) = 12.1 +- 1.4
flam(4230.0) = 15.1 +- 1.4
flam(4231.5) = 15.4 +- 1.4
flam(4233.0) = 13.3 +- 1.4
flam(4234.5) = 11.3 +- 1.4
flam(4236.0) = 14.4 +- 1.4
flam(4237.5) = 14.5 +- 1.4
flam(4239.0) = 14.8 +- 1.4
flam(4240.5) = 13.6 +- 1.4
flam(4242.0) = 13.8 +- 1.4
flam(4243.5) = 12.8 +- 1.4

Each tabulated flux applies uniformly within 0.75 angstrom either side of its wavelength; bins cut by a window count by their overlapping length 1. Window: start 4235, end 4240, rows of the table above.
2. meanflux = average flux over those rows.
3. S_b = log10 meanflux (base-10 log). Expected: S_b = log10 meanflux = 1.16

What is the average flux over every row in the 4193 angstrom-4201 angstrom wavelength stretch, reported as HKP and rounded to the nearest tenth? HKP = 12.8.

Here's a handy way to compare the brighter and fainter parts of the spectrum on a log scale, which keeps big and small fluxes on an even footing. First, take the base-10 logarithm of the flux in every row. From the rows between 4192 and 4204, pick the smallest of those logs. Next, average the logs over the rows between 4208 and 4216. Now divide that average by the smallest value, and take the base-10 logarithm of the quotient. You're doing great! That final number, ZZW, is 0.012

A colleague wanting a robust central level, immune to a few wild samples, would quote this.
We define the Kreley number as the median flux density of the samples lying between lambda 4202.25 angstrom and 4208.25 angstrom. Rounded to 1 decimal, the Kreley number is 14.6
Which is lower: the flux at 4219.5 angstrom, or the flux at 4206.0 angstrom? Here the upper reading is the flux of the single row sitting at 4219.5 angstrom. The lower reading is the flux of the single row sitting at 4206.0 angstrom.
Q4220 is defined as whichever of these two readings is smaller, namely 14.5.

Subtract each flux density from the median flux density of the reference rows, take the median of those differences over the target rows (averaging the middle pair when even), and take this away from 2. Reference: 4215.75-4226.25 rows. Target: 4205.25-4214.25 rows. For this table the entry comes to 4.35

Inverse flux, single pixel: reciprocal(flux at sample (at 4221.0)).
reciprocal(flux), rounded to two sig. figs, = 0.077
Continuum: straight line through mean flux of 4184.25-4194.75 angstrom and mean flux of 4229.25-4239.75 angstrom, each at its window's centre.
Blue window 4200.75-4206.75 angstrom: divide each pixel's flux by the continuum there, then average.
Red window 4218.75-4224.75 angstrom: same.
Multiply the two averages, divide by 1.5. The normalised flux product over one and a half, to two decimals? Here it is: 0.60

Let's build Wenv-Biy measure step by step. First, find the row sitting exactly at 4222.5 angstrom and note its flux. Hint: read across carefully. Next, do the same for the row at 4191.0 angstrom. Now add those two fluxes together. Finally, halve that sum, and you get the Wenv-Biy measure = 12.5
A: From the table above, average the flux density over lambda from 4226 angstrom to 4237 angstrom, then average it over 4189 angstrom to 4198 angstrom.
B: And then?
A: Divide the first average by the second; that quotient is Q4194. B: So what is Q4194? 1.00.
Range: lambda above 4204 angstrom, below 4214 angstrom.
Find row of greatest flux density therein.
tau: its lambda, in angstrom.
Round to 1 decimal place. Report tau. 4206.0 angstrom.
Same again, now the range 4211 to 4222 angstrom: 4219.5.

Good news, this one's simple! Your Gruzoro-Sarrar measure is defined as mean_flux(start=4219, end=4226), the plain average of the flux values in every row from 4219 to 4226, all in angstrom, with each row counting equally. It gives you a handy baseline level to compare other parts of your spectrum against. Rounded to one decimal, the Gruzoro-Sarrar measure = 11.6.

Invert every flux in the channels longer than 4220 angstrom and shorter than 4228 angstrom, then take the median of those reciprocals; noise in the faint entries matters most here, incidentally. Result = 0.0962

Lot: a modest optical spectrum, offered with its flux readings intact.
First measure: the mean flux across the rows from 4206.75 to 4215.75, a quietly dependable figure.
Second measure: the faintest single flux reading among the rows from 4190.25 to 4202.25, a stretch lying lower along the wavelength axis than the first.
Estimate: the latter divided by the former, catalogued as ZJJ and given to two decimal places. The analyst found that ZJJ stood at 0.91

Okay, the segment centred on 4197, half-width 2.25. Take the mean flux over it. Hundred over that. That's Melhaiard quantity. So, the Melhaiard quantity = 7.7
